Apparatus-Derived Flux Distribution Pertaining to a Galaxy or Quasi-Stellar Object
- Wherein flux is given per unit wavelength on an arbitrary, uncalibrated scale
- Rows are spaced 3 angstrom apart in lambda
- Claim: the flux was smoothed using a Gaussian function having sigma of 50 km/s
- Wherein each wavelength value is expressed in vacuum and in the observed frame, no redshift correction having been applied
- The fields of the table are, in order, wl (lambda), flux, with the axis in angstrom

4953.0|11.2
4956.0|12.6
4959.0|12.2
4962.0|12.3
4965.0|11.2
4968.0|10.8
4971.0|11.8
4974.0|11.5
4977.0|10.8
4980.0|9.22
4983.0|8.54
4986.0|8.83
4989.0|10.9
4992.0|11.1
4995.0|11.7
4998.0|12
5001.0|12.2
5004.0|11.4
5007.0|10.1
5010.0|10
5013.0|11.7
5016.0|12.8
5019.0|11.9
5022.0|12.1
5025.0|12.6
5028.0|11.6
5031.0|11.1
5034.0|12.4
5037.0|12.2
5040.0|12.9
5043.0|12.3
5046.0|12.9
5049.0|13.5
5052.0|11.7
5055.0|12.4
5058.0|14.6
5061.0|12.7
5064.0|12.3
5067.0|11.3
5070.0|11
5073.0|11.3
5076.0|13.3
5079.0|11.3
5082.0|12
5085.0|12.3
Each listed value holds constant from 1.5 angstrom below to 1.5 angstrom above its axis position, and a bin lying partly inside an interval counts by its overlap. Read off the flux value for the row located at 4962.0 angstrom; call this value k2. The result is 12.3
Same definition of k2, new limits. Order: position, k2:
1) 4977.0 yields 10.8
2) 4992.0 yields 11.1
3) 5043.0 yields 12.3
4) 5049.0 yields 13.5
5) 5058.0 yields 14.6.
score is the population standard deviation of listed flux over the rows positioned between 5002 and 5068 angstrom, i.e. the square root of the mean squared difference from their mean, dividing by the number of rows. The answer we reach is 1.00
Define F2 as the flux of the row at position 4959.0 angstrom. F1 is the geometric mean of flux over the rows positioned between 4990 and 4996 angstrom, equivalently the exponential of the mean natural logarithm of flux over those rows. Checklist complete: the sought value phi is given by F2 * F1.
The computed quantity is 139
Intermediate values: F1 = 11.4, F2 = 12.2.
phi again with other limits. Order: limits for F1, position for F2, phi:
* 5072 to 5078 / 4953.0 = 137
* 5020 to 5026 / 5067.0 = 140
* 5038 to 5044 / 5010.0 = 126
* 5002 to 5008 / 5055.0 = 133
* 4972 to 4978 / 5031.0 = 124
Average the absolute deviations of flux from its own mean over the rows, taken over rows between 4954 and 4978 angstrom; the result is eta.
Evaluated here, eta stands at 0.6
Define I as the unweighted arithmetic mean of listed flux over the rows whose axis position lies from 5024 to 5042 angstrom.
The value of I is 12.1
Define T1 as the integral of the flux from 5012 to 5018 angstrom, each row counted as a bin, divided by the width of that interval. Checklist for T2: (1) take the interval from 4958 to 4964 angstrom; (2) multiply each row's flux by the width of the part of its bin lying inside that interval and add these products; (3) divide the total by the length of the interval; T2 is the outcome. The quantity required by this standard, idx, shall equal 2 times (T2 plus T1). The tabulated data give 48.9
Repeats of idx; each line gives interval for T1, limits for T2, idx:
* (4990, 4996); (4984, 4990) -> 42.0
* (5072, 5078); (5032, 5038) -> 49.0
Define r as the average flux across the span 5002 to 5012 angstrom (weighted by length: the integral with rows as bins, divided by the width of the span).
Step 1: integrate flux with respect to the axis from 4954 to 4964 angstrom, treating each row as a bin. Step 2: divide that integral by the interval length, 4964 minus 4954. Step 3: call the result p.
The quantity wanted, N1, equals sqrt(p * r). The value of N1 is 11.4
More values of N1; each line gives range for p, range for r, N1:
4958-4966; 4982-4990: 10.6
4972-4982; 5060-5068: 11.3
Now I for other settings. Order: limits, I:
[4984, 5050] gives 11.7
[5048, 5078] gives 12.4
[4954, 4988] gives 10.9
